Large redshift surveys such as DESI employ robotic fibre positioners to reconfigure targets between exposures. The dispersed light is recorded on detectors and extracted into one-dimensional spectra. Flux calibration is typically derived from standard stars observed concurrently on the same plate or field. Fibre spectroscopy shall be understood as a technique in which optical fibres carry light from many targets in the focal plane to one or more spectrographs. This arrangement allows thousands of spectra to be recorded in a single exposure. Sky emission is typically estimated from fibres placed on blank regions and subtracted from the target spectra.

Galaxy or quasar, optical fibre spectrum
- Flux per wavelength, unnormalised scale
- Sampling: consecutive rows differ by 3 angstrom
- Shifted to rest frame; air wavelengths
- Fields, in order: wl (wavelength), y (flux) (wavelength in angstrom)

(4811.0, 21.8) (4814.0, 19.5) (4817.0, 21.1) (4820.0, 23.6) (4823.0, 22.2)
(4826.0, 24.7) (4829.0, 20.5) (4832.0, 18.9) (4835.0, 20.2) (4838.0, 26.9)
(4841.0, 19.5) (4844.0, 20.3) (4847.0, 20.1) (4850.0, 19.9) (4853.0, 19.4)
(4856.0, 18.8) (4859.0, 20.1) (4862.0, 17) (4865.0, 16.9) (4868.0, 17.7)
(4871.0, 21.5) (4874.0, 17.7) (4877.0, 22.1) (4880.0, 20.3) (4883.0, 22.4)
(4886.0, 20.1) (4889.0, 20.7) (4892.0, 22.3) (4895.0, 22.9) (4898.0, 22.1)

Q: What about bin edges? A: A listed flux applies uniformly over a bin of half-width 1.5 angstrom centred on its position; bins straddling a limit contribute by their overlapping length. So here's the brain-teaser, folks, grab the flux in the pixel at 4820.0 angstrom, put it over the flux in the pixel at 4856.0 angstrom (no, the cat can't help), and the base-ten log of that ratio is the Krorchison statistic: 0.10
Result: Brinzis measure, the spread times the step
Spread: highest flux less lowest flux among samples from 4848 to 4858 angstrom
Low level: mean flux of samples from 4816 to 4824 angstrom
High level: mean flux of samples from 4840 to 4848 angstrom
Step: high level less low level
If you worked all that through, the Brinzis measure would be -2.6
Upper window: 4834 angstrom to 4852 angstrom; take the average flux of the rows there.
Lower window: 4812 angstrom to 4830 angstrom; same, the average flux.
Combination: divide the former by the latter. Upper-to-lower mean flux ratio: 0.96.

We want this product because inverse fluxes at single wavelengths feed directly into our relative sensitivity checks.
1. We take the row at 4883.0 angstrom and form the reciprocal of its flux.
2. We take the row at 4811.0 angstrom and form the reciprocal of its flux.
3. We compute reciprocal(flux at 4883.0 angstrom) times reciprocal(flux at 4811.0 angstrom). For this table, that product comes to 0.0020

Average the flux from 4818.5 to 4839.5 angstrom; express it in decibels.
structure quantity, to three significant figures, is 13.5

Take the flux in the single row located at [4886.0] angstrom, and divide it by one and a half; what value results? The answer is 13.4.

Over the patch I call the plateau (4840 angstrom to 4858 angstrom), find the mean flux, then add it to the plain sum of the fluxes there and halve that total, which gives 69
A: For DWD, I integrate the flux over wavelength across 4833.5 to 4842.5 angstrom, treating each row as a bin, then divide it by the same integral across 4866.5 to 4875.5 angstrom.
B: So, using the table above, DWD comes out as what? 1.17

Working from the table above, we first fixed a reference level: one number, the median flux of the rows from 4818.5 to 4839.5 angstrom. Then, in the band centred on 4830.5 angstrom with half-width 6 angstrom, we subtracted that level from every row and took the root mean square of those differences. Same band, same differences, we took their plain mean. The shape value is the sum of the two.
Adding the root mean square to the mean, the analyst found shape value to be 1.33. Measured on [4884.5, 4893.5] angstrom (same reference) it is 0.32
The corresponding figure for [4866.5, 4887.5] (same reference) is 0.70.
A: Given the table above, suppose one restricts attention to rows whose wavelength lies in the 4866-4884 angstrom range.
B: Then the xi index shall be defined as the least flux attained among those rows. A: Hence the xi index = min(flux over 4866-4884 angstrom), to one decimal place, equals 17.7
